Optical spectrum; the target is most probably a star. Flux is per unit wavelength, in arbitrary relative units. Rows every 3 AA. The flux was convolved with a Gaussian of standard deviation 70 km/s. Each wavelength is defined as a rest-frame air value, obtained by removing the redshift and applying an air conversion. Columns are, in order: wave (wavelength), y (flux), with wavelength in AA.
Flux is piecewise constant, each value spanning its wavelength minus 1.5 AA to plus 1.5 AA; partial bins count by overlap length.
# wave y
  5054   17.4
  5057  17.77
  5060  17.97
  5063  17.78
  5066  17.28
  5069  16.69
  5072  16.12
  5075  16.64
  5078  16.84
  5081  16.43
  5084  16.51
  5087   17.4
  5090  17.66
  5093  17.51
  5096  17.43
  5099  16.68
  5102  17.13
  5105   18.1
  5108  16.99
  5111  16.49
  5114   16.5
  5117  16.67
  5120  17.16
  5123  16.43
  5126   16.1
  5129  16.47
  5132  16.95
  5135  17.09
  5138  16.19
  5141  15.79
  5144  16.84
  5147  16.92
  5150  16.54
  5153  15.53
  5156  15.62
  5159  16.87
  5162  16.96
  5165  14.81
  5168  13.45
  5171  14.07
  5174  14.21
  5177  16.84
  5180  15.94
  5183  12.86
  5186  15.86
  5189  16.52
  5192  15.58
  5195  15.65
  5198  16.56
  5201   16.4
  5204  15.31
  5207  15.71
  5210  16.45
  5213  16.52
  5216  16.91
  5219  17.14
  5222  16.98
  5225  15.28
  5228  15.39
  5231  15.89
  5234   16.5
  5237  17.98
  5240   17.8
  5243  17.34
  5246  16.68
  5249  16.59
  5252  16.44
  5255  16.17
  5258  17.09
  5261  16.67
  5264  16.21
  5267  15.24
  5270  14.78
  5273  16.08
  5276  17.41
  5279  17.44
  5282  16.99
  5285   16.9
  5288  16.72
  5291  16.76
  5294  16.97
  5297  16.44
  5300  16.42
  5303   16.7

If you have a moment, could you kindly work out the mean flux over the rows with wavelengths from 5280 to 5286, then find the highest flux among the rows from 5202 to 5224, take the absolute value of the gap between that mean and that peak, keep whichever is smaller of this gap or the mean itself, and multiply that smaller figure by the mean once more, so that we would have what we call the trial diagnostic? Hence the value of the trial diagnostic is 3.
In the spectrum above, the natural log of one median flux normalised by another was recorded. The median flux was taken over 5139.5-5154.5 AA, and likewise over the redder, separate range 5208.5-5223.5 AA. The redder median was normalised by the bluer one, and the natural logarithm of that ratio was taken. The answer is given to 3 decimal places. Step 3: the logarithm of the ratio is 0.022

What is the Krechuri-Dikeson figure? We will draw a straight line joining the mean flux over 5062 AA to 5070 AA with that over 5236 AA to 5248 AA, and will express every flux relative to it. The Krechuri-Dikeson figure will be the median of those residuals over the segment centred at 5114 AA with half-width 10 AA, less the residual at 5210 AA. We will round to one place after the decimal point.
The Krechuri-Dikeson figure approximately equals 0.3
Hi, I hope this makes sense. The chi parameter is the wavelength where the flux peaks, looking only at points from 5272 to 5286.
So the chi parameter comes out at 5279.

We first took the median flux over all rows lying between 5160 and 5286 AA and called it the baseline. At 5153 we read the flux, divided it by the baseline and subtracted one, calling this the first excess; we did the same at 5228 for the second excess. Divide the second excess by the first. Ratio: 1.2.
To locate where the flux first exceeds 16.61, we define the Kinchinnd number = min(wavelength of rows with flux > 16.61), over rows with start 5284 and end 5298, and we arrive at 5285 AA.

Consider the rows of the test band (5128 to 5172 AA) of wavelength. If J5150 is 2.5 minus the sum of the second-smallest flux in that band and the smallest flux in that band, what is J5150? -25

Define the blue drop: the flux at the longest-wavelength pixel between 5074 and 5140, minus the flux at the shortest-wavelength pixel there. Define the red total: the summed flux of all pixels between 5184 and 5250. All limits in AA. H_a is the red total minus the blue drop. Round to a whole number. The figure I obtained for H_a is 361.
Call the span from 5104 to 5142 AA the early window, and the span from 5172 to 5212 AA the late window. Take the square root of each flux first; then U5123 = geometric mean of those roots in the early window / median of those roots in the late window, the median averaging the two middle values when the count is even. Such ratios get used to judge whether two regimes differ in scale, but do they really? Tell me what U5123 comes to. 1.03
